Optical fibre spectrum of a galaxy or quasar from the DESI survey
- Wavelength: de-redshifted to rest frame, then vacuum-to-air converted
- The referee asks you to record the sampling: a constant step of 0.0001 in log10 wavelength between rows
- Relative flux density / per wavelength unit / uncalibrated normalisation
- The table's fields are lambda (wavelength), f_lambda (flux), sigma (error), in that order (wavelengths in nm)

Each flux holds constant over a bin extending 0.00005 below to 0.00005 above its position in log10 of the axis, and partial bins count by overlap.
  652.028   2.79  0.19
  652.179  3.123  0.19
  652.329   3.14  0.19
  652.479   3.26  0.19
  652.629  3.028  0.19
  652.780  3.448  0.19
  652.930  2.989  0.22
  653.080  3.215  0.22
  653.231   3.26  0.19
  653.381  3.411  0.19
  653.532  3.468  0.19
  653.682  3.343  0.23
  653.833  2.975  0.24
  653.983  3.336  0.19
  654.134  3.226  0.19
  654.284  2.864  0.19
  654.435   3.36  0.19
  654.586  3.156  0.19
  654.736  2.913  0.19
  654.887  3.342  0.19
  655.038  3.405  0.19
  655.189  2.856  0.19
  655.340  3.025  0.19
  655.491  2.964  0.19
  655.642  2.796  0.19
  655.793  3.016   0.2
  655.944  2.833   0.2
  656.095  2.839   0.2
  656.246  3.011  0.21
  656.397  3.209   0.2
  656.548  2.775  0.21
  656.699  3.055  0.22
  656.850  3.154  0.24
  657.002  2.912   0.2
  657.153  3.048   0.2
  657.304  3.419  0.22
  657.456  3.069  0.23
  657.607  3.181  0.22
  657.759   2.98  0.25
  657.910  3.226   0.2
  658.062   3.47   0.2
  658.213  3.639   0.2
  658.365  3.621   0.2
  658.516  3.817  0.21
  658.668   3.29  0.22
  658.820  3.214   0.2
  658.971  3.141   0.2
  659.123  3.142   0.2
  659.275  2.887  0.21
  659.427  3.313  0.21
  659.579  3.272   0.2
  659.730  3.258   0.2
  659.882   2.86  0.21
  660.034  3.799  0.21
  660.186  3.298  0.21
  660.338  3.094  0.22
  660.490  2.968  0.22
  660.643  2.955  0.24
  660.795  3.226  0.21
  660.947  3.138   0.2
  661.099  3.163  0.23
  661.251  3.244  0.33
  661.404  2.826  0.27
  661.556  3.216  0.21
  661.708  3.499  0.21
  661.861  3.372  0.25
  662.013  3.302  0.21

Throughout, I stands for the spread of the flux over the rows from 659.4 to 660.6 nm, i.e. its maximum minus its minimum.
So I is 0.9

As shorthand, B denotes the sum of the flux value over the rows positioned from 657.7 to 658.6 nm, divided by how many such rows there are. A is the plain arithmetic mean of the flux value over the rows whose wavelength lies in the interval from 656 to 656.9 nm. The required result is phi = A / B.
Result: 0.87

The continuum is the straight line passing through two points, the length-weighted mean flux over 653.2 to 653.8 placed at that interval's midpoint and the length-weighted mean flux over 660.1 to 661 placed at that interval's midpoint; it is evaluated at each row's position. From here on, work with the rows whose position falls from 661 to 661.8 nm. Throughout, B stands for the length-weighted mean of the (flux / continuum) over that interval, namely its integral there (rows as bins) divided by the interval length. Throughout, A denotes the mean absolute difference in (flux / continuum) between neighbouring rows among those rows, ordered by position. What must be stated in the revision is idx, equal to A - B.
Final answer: -0.94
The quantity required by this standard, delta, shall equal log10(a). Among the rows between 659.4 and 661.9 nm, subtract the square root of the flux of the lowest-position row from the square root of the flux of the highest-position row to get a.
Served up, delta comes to -1.8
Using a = 0.02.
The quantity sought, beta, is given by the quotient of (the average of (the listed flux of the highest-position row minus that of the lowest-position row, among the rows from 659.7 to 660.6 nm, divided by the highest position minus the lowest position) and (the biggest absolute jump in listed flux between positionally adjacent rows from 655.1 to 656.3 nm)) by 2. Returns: -0.04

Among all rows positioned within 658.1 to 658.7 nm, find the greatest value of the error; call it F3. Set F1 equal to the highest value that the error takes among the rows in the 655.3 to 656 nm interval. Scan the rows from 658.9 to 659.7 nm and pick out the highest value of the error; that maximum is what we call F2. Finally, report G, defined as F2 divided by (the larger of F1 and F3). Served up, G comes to 0.95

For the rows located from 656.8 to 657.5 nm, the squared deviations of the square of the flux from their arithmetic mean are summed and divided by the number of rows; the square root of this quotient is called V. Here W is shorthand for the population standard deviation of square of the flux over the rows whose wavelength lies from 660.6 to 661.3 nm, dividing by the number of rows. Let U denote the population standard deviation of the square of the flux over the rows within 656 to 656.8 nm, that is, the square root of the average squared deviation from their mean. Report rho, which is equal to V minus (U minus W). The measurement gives 0.78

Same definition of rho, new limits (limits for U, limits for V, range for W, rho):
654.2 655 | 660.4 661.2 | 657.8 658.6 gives 0.76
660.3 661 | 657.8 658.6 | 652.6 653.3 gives 1.82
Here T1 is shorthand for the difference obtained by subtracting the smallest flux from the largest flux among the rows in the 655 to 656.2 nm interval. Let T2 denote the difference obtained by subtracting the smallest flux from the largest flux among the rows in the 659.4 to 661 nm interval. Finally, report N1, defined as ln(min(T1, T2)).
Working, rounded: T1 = 0.61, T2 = 0.94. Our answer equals -0.50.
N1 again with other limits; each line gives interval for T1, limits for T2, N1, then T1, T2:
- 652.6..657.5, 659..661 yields -0.37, 0.69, 0.94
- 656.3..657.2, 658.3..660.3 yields -0.83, 0.43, 0.96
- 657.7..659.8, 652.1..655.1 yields -0.50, 0.93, 0.60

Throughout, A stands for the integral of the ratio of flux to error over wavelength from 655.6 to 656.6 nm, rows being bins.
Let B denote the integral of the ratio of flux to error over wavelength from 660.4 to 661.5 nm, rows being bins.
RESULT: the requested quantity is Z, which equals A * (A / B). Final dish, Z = 14.8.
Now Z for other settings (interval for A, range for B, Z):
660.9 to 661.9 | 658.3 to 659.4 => 10.4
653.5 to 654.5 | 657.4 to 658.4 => 16.4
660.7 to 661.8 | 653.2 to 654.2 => 14.2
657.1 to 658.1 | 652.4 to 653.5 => 12.0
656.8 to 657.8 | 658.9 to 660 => 11.7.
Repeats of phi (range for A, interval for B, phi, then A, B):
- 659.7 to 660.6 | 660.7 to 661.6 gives 1.02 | 3.21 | 3.14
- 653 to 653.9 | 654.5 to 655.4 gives 1.05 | 3.28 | 3.12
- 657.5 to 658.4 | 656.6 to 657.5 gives 1.08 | 3.35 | 3.11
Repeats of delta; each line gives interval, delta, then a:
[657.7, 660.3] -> -1.0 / 0.09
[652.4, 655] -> -1.6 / 0.02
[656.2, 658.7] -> -1.1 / 0.08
